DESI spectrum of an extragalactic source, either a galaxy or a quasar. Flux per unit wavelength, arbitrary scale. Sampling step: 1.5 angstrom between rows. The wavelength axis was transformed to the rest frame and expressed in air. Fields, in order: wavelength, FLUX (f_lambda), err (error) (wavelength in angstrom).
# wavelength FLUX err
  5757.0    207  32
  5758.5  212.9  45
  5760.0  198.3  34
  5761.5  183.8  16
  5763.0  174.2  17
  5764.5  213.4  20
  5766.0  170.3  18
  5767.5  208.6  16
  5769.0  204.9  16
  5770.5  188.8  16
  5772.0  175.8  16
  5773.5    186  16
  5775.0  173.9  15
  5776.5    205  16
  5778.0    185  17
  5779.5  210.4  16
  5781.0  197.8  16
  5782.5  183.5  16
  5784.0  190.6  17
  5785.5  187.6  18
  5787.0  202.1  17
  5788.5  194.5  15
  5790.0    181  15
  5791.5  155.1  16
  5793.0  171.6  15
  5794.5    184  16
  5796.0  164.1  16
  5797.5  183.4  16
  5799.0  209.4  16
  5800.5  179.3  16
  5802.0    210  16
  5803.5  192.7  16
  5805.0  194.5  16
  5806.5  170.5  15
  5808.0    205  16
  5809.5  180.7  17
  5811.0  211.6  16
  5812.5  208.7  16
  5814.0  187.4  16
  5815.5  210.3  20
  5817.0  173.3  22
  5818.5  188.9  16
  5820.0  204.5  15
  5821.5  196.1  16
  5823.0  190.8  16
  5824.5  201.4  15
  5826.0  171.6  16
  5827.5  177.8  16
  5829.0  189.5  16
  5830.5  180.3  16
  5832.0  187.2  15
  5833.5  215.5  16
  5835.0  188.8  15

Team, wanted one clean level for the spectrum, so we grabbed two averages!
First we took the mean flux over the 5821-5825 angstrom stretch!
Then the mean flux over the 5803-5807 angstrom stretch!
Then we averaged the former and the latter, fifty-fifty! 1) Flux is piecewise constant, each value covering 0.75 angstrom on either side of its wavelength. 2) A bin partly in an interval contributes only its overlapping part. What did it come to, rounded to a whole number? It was 191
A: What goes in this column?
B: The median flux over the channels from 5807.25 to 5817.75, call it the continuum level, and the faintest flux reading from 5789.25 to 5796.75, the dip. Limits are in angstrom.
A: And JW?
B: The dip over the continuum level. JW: 0.76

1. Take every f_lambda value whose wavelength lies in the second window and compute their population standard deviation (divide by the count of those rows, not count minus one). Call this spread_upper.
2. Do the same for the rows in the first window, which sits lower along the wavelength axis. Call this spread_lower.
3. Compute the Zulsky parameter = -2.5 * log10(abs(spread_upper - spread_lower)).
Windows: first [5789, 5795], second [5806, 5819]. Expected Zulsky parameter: -1.5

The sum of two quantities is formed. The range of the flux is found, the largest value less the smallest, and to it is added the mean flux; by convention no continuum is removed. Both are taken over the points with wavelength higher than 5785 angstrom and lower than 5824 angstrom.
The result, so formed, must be 246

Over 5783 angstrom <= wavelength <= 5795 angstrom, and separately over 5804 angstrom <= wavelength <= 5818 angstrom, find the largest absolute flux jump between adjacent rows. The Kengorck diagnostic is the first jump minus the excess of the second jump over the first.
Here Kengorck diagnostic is 14.8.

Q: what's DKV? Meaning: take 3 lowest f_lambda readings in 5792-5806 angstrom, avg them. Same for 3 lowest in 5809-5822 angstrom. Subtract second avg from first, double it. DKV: -18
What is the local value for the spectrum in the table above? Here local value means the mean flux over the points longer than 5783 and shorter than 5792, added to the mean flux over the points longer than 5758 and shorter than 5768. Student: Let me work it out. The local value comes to 380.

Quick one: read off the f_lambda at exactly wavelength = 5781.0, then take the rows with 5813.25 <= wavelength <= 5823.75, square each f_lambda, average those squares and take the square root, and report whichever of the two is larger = 198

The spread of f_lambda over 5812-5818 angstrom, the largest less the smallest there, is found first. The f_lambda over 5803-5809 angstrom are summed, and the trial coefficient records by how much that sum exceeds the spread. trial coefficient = 726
